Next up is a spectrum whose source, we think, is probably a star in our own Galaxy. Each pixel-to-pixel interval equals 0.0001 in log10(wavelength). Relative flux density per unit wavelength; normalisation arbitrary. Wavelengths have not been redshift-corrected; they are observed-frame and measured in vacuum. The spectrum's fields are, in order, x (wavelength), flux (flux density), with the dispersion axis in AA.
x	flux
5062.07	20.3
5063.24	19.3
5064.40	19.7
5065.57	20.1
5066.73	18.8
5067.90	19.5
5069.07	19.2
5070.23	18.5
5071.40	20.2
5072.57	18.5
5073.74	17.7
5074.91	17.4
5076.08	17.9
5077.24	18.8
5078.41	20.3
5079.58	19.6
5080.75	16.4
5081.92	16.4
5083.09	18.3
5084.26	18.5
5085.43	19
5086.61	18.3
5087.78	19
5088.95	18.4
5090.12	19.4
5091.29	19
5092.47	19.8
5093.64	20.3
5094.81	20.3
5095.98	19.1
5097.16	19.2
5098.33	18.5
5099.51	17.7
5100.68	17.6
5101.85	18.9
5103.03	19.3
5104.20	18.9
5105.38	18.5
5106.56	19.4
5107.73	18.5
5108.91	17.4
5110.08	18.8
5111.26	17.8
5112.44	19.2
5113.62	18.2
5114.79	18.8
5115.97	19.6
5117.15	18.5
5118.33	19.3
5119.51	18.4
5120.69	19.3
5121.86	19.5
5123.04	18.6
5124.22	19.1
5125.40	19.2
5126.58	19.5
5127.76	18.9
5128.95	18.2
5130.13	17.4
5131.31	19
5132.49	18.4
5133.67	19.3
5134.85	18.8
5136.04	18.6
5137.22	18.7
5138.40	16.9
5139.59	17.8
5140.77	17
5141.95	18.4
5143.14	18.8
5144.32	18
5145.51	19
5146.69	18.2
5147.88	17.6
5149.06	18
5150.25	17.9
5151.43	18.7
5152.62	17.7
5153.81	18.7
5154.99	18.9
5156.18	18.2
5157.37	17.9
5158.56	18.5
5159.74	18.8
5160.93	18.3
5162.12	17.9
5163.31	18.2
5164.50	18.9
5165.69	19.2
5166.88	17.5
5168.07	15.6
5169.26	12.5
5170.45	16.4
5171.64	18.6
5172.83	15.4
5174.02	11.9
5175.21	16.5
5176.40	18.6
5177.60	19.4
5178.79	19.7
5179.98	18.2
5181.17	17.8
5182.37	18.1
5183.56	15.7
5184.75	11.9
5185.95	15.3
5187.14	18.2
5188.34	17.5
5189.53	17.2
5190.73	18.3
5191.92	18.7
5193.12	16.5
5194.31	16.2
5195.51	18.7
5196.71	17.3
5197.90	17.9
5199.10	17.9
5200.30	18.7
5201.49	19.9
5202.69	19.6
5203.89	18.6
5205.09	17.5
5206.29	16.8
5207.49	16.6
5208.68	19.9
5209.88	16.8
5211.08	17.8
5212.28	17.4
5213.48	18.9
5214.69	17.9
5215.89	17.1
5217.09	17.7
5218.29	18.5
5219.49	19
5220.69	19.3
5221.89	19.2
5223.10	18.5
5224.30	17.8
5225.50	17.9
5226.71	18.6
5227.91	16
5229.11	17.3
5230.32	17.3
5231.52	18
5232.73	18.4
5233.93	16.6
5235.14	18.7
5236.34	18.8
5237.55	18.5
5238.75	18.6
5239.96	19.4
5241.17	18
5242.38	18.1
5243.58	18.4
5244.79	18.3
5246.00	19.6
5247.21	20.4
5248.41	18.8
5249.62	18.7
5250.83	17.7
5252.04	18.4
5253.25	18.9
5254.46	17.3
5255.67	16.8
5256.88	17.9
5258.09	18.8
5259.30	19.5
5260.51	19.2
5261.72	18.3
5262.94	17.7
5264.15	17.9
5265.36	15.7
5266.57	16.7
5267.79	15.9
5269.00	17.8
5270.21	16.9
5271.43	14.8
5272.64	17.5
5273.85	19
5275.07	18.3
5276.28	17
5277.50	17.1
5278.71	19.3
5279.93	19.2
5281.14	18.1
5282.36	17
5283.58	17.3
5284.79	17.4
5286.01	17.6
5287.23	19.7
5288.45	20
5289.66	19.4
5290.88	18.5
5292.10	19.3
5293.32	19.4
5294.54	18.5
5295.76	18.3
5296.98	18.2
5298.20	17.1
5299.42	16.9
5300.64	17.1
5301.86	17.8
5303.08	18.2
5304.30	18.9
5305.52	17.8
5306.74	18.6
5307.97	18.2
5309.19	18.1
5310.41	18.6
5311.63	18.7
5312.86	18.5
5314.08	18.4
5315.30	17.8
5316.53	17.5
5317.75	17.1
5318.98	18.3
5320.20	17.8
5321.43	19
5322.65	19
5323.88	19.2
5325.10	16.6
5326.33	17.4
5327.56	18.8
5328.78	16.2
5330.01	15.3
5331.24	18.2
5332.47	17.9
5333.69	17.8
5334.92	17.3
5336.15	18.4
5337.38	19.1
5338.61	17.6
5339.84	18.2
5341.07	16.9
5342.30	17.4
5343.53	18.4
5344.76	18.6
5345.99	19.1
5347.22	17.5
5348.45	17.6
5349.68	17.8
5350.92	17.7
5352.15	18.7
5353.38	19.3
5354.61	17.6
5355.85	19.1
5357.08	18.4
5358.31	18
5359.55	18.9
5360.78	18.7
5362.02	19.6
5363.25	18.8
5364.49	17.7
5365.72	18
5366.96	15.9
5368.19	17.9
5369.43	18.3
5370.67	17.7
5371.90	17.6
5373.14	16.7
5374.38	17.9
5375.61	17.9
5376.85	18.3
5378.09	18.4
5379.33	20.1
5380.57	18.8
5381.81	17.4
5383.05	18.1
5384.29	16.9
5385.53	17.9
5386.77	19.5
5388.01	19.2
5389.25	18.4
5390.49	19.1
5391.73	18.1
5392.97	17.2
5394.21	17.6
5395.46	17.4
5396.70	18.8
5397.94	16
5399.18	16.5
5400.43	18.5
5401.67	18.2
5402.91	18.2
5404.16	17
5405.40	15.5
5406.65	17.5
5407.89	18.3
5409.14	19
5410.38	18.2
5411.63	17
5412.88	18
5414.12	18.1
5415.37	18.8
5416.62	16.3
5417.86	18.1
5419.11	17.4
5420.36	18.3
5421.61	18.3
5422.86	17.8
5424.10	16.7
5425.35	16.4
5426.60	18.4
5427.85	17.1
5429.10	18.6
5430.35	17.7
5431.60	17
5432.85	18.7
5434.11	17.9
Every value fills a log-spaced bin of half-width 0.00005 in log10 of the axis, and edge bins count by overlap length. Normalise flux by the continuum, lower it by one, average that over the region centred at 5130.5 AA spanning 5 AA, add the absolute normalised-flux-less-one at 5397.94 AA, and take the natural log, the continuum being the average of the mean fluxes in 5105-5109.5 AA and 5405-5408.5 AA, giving -2.1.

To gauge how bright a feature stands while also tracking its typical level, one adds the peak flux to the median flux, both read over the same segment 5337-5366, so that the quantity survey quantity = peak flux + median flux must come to 37.9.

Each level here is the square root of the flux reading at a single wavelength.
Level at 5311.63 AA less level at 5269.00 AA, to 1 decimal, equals 0.1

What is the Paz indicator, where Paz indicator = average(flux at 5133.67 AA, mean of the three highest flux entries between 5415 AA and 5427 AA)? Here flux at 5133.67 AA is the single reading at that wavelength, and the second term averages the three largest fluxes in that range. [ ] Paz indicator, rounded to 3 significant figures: 18.9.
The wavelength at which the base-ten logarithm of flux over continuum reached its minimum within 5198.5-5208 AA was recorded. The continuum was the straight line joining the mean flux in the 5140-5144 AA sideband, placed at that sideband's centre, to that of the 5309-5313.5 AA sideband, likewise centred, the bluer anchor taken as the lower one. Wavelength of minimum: 5207.49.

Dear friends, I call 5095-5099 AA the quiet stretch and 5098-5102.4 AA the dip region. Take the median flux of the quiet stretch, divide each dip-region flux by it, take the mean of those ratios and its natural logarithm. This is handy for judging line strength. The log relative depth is -0.050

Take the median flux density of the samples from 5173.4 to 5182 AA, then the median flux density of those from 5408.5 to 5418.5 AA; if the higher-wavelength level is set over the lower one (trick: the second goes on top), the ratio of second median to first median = 0.99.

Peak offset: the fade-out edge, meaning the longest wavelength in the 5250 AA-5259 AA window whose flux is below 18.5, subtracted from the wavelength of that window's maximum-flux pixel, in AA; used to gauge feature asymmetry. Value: -3.6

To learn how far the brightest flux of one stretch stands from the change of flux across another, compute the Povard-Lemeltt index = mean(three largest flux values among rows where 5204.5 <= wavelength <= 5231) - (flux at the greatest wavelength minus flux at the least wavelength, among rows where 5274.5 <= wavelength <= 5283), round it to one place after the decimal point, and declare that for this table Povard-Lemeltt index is 20.8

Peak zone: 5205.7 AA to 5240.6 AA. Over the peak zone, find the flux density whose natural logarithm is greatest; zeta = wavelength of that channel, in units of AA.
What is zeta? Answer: 5208.68 AA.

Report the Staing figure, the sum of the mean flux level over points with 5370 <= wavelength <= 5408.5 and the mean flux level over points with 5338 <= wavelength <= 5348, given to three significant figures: 35.9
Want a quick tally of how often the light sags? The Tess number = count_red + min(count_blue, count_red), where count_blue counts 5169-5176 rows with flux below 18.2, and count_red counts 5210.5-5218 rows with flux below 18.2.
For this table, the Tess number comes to 10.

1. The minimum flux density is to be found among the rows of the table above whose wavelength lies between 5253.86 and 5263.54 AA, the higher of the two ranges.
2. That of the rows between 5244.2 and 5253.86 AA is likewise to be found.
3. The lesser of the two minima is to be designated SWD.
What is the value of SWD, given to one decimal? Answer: 16.8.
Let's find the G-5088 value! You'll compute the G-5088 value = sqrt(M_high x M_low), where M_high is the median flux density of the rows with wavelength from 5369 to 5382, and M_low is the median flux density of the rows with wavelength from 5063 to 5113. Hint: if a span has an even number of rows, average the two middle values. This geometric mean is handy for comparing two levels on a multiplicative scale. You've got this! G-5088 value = 18.4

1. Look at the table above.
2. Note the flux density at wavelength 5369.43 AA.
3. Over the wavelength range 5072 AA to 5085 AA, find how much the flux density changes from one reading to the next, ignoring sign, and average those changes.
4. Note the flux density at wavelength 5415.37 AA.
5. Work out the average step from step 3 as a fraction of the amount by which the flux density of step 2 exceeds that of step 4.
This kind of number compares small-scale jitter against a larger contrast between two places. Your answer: -2.0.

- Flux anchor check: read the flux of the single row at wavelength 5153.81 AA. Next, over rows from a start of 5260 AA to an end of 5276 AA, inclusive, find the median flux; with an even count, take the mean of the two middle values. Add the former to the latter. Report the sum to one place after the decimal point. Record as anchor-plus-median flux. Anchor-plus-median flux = 36.4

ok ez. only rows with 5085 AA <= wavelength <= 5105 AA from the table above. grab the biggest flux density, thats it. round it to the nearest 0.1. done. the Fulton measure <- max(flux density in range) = 20.3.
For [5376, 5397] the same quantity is 20.1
